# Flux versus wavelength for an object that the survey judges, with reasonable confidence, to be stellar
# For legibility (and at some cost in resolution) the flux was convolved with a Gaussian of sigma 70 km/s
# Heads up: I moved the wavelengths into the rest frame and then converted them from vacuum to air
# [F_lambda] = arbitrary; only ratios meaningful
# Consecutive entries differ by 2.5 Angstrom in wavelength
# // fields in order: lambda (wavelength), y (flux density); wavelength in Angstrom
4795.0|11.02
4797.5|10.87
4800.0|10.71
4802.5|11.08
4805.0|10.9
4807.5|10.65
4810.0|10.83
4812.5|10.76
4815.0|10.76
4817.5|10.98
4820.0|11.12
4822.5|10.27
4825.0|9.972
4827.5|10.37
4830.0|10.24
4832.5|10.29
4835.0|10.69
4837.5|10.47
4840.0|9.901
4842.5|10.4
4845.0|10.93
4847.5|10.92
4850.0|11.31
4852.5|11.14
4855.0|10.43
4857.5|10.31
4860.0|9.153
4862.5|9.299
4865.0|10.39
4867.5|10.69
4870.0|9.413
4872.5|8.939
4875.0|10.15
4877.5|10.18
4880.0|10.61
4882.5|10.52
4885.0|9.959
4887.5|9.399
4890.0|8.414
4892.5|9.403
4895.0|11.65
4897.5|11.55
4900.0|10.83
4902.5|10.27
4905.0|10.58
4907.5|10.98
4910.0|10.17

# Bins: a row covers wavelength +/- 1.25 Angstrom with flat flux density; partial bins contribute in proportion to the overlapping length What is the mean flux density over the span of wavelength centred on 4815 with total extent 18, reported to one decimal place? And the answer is 10.8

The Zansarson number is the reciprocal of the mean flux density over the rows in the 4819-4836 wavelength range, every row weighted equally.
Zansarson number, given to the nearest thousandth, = 0.096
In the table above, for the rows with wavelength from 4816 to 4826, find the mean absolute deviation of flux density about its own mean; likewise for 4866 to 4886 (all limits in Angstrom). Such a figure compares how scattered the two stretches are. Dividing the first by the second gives 1.0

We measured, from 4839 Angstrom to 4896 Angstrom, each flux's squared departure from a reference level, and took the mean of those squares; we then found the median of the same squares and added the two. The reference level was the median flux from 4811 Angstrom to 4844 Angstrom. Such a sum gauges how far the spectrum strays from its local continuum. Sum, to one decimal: 1.0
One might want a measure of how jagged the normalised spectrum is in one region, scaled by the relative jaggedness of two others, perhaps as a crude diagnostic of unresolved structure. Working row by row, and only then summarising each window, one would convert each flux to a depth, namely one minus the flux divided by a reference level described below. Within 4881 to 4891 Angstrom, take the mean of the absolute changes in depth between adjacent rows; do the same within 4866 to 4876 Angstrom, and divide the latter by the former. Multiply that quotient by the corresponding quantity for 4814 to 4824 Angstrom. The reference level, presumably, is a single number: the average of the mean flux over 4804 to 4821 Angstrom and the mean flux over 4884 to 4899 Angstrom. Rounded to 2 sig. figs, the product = 0.054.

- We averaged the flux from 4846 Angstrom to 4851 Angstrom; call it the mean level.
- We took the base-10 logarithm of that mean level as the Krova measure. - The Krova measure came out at 1.05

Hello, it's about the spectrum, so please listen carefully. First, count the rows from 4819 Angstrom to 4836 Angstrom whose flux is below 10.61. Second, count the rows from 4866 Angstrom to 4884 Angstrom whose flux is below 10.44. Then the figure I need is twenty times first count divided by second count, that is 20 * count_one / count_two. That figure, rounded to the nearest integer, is 25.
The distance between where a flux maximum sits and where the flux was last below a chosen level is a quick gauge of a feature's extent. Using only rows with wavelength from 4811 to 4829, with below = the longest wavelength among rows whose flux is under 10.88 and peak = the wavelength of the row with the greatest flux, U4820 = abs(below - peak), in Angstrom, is 7.5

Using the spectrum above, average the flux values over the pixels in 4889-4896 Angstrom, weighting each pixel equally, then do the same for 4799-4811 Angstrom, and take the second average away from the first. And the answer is -1.0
